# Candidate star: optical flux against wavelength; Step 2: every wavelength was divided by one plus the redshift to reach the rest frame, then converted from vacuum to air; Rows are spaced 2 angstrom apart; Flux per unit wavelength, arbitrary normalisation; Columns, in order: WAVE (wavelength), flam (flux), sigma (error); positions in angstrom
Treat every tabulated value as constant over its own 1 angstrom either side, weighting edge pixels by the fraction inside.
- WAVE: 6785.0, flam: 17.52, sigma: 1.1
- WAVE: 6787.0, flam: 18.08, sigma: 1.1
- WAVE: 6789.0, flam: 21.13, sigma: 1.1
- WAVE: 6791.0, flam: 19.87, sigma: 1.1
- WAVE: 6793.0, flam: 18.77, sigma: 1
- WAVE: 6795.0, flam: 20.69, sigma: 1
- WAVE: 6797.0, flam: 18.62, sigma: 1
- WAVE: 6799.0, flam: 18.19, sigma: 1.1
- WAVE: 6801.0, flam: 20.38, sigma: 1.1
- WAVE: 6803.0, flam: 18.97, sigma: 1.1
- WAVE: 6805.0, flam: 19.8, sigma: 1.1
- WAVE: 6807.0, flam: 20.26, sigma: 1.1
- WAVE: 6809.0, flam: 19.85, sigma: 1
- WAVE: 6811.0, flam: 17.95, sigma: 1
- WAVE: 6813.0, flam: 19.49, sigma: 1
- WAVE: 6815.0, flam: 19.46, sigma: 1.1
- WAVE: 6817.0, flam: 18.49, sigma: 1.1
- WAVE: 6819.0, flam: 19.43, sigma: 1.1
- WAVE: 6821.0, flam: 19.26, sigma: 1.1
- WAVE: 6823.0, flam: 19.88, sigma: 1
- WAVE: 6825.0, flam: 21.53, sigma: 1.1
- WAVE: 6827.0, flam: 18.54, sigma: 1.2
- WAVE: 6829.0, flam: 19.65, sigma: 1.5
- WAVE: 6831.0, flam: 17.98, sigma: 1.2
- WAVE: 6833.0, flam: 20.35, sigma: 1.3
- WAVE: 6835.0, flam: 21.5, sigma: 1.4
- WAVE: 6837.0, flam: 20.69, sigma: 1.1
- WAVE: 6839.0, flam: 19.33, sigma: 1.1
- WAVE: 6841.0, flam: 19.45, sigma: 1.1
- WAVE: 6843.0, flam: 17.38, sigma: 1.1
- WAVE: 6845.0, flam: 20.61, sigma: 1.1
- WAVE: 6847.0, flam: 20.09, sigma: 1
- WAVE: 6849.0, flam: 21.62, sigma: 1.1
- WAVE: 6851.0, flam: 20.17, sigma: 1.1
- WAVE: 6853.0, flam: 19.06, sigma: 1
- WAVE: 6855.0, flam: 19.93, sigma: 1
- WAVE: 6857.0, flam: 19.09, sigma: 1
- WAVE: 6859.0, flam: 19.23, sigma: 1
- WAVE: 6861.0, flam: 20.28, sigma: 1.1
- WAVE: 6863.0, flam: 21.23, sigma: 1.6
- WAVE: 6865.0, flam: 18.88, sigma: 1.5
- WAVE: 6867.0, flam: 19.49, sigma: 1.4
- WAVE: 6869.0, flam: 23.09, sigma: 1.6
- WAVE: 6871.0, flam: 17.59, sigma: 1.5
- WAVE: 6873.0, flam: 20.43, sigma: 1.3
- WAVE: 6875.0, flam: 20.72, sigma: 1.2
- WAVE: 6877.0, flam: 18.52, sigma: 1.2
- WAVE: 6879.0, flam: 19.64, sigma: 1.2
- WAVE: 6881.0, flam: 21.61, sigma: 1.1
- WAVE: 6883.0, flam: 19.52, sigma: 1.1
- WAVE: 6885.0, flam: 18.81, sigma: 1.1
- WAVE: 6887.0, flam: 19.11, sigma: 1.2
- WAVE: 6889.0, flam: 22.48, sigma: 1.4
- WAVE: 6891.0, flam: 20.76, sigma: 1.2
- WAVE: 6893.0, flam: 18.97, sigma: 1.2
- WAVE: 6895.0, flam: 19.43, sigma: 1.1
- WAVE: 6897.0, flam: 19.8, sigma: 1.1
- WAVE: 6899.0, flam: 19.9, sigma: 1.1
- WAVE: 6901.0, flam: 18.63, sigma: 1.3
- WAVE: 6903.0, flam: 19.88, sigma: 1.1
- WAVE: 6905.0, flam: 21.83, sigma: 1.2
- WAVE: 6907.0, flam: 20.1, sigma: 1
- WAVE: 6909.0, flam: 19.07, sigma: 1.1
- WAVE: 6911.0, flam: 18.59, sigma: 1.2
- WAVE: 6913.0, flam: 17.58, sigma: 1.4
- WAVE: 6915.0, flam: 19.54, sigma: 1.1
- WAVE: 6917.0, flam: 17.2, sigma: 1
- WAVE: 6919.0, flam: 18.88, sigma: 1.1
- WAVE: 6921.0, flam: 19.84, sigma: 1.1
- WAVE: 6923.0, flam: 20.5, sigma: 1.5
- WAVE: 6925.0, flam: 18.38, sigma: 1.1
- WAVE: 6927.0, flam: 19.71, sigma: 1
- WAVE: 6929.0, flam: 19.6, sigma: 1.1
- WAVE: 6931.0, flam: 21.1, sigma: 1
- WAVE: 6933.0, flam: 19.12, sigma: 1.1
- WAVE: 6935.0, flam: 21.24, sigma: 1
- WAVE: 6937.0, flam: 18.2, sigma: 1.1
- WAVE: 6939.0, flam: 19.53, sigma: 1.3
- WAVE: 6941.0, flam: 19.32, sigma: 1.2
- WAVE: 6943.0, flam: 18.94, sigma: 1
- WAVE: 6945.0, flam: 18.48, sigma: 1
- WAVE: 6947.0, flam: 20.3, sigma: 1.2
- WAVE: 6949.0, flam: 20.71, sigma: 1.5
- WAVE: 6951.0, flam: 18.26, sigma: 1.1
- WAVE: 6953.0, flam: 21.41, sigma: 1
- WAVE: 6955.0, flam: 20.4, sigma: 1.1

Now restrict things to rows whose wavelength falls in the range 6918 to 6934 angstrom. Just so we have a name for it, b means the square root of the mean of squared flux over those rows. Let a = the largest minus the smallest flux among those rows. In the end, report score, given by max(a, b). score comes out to 19.7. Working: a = 2.72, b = 19.7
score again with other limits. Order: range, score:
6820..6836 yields 19.9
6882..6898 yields 19.9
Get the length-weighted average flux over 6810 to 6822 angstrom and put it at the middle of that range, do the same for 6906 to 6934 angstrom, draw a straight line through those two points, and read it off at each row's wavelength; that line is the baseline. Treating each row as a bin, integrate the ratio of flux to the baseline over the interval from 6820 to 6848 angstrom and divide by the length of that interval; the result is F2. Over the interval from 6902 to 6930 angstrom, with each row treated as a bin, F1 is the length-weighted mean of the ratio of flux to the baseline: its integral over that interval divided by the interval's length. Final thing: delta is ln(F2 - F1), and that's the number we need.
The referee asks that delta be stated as -3.51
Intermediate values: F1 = 1.01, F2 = 1.04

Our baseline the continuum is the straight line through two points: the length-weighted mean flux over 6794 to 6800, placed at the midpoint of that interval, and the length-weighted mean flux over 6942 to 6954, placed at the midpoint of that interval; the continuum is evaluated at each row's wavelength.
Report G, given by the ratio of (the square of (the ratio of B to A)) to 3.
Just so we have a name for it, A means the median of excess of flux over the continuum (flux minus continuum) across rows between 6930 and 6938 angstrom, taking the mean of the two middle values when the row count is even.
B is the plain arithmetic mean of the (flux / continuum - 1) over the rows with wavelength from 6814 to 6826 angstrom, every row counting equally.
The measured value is 0.0007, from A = 0.5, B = 0.022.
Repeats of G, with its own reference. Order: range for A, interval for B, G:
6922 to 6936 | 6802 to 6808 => 0.0217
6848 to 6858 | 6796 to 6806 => 0.0000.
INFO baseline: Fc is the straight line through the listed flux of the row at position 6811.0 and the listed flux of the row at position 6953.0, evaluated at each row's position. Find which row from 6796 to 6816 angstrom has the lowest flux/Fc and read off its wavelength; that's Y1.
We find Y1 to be 6811.0 angstrom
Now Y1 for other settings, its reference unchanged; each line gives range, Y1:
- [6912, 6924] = 6917.0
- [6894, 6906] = 6901.0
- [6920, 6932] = 6925.0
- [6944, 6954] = 6951.0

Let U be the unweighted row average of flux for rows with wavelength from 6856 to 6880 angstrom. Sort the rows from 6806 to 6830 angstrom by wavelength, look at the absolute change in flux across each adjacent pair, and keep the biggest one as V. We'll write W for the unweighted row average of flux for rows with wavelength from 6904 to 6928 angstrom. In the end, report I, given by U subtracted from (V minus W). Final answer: -36.1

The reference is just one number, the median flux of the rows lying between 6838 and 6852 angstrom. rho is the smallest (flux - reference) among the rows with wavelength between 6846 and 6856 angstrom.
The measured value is -1.03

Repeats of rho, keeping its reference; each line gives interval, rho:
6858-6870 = -1.21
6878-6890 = -1.28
